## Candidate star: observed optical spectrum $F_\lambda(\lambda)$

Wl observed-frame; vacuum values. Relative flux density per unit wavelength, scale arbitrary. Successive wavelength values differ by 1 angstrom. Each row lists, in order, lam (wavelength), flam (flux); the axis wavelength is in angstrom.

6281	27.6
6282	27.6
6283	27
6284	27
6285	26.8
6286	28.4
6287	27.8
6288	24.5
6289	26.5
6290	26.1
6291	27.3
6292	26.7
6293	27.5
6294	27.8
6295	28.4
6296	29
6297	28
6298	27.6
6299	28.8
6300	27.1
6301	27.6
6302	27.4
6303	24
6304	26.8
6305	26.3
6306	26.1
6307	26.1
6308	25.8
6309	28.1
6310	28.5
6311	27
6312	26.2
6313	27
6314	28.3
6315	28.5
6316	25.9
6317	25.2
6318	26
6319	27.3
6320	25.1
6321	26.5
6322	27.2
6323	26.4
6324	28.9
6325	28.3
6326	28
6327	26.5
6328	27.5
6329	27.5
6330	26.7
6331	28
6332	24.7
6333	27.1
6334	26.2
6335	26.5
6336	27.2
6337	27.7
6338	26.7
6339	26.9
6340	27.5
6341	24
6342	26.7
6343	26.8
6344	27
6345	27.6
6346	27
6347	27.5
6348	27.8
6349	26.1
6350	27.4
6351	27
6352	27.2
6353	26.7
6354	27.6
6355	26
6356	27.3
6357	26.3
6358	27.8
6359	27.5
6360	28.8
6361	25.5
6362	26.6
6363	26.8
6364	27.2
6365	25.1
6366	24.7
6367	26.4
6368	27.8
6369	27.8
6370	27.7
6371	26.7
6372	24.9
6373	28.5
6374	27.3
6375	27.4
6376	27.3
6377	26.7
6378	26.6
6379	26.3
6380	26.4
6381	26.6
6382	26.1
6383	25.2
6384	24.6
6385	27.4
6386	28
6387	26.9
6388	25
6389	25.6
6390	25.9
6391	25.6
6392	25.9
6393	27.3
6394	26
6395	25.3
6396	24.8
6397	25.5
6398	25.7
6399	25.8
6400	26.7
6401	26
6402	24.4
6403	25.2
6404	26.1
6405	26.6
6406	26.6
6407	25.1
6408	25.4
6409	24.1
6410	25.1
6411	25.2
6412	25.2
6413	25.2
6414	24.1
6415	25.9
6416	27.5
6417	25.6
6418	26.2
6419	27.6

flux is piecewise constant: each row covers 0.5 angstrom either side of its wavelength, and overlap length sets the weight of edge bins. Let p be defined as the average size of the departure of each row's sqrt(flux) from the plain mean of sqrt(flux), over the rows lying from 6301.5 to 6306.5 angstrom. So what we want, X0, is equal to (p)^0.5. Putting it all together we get 0.29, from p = 0.084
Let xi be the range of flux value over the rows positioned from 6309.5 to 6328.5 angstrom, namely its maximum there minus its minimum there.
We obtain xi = 3.8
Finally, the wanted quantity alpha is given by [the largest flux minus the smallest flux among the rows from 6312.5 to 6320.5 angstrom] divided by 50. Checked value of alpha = 0.068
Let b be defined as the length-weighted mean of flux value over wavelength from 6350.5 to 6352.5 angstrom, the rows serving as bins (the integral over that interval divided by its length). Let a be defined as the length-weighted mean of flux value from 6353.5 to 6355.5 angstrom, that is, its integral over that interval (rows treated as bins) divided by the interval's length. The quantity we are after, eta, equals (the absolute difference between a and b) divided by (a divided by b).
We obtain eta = 0.3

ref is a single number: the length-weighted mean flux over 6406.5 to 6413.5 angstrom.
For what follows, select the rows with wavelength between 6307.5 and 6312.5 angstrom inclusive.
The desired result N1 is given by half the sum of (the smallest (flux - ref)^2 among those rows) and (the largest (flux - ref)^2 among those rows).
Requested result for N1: 6.3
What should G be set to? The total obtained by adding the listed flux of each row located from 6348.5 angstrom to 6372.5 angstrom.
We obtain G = 643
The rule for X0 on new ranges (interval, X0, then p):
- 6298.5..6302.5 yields 0.23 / 0.051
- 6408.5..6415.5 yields 0.22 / 0.050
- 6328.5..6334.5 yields 0.29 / 0.081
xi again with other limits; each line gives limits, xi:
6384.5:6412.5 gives 3.9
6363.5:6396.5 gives 3.9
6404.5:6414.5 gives 2.5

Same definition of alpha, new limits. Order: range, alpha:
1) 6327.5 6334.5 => 0.066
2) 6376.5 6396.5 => 0.068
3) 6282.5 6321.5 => 0.100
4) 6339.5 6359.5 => 0.076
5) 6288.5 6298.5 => 0.058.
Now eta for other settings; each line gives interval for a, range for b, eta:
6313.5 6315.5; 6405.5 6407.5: 2.3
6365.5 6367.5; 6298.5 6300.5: 2.6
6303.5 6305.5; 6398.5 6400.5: 0.3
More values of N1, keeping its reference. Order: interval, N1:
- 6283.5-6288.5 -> 5.8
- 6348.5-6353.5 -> 3.3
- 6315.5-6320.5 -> 2.5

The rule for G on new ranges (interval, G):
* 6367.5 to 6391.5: 638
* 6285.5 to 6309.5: 650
